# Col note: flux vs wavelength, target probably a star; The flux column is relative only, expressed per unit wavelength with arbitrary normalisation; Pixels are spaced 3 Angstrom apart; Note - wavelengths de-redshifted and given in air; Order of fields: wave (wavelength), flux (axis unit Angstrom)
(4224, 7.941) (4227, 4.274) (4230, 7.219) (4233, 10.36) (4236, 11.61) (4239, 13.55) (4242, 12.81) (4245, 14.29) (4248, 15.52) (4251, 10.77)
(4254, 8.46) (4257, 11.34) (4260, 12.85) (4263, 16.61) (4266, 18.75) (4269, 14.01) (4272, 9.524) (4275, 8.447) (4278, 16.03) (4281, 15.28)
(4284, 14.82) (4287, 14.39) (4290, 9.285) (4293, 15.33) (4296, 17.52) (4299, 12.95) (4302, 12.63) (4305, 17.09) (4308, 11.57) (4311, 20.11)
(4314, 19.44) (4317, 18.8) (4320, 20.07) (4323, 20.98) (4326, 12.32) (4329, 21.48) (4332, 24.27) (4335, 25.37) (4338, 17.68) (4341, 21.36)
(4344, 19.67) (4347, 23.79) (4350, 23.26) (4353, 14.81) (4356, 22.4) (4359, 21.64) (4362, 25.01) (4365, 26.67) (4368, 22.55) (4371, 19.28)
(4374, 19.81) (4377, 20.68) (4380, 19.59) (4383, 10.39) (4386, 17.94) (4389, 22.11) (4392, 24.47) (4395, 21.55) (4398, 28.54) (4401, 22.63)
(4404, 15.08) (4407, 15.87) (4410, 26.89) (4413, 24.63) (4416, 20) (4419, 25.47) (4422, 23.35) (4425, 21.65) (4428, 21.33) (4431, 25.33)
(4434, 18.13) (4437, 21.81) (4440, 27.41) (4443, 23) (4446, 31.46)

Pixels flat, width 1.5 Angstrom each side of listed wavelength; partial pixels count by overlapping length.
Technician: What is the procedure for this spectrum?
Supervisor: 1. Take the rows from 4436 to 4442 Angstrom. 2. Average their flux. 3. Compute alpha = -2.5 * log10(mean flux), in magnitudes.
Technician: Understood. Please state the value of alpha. -3.48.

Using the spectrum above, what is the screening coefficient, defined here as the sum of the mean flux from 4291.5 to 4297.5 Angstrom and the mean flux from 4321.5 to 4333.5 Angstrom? 36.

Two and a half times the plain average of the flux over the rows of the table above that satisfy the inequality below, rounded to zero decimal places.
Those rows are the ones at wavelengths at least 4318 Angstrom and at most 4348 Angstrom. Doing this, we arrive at 52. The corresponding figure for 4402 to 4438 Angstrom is 54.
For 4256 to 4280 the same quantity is 34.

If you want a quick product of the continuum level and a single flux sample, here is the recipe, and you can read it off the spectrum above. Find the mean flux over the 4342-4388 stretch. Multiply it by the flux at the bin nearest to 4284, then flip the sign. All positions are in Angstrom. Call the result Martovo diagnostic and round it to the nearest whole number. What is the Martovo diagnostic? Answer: -304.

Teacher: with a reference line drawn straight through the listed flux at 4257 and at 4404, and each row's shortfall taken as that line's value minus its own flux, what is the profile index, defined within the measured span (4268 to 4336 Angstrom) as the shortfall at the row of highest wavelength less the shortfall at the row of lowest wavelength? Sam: -10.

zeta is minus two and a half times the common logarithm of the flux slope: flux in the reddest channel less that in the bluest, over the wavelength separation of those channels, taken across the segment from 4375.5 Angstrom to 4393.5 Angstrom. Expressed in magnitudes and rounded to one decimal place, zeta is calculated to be 1.5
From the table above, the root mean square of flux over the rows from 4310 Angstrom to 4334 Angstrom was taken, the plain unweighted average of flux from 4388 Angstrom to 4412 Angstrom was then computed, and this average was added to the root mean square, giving 42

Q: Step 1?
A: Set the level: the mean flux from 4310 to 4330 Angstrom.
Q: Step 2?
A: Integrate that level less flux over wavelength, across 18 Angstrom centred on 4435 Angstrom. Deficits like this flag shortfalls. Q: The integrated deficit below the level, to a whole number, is -69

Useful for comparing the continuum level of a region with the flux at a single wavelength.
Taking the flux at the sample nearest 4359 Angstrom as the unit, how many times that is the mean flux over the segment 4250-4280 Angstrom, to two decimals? 0.59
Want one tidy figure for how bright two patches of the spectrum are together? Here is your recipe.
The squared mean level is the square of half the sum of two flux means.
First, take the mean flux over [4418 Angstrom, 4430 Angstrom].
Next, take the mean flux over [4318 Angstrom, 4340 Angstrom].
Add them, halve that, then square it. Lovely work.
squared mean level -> 468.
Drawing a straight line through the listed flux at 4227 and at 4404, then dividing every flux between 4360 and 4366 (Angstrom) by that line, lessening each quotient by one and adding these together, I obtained 2.10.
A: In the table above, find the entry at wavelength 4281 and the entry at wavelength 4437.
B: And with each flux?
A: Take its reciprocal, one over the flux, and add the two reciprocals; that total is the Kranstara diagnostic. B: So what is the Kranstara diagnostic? 0.111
